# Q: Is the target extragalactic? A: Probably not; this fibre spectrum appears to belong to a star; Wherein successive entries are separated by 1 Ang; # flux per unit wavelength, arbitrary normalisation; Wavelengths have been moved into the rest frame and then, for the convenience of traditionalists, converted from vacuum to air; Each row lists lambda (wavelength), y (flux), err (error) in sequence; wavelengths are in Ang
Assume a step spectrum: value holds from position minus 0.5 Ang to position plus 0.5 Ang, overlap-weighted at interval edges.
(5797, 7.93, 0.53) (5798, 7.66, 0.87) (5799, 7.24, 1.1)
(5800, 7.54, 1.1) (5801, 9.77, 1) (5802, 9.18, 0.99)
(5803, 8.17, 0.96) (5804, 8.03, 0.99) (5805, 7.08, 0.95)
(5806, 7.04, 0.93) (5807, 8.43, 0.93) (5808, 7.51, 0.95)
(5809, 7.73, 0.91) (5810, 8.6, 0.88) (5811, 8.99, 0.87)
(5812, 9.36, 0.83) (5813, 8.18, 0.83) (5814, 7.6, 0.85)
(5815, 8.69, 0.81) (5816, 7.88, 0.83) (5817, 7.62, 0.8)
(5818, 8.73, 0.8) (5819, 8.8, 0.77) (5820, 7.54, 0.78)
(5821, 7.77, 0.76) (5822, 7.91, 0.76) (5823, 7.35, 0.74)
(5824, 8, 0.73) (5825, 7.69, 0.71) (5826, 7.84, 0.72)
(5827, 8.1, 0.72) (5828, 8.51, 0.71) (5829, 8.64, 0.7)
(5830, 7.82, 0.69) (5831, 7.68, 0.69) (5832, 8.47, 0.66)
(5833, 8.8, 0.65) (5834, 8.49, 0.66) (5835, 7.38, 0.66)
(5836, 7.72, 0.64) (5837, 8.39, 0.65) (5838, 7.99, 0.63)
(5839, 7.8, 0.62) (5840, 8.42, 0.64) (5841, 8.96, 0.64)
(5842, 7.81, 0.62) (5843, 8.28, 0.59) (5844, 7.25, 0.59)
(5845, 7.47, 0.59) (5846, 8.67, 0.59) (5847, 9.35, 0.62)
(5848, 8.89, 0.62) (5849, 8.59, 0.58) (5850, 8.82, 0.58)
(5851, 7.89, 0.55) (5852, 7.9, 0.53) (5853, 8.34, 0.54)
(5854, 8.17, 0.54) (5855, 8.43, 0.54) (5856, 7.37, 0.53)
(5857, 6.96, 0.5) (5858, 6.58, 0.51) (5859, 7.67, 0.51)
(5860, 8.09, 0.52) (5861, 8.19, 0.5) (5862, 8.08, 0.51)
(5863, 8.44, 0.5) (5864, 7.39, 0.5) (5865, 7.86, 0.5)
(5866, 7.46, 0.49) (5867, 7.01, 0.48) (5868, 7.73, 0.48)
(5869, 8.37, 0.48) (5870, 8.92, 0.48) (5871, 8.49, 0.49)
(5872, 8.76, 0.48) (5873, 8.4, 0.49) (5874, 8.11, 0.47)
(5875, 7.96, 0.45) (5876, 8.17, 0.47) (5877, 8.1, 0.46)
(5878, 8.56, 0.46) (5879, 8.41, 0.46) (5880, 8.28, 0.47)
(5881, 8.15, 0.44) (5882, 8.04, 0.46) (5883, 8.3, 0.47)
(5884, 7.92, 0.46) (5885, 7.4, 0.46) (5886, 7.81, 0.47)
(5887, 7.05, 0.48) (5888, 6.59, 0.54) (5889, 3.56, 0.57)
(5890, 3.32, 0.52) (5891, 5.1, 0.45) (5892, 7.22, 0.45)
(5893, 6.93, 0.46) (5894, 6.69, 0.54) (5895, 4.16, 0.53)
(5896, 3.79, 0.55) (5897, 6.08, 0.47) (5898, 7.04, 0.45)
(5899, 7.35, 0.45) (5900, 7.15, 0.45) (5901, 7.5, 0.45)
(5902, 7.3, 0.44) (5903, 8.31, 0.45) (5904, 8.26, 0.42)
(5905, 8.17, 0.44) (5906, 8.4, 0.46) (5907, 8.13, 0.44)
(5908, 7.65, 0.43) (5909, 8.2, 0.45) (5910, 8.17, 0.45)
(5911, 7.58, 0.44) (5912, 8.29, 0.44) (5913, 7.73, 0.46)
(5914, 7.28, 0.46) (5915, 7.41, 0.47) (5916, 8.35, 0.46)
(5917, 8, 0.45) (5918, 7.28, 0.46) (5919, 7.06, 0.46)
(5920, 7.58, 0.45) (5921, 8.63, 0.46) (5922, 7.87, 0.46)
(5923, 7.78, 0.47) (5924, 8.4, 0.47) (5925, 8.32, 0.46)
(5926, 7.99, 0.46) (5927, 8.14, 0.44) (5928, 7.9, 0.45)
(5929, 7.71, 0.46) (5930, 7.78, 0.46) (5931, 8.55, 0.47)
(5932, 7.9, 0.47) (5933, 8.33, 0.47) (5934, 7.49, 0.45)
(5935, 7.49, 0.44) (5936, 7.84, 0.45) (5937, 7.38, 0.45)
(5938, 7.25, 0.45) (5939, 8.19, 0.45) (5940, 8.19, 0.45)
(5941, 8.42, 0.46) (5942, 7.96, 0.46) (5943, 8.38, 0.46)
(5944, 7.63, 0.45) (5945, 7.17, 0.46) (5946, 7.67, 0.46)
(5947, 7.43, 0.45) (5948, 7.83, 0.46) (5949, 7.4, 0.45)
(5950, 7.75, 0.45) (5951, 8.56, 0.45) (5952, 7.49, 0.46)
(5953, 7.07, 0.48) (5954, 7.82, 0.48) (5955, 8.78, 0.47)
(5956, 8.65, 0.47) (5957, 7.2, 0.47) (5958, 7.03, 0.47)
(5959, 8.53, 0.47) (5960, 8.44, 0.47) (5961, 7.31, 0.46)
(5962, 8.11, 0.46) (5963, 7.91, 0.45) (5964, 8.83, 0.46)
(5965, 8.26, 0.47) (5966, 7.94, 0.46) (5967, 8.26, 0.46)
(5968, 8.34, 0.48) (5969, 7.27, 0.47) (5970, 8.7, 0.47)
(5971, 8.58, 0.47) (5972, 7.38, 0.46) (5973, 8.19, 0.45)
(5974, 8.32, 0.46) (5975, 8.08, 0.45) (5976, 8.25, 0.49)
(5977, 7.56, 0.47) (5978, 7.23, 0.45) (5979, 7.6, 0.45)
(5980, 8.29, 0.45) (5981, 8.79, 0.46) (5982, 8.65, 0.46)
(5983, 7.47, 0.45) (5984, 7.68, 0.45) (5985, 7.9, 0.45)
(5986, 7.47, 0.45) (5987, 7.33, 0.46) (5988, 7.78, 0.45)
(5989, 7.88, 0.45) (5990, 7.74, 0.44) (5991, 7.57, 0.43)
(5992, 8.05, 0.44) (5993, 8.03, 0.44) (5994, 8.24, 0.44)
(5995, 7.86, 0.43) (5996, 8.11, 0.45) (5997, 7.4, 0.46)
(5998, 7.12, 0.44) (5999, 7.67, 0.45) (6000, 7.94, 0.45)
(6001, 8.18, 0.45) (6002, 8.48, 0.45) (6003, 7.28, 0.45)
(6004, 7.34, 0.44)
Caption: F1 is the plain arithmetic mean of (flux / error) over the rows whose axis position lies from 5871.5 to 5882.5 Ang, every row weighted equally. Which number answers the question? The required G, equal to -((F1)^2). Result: -317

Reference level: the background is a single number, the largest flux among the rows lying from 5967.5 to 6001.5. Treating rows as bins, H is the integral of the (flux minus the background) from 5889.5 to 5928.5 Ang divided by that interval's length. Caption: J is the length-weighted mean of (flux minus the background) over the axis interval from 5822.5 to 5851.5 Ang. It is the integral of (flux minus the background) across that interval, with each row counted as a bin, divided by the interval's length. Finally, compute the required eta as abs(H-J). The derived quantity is 0.83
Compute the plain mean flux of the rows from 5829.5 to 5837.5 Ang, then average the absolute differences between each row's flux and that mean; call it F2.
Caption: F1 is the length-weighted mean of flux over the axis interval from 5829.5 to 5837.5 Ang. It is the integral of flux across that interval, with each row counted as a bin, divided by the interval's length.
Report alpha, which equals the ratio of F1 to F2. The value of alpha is 18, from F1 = 8.09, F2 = 0.44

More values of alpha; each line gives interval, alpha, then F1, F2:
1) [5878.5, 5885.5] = 33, 8.07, 0.24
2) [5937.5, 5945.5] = 19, 7.90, 0.41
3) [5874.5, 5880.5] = 49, 8.25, 0.17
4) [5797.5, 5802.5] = 9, 8.28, 0.96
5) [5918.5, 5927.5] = 22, 7.97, 0.36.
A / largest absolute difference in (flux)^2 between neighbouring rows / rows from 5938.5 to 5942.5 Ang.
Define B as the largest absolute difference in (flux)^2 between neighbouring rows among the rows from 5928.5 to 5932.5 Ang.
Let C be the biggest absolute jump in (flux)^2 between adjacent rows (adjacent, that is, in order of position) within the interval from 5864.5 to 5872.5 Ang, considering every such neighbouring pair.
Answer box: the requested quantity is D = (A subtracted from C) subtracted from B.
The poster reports 9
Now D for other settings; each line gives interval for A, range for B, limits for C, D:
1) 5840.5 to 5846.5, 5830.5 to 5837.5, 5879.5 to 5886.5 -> 29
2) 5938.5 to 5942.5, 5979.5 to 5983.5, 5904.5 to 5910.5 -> 18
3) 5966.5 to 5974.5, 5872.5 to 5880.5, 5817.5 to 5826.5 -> 10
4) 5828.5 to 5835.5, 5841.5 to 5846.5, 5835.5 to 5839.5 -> 26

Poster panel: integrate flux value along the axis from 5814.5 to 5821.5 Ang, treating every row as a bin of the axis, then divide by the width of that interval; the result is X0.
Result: 8.15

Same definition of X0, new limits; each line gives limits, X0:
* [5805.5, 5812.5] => 8.24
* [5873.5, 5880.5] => 8.23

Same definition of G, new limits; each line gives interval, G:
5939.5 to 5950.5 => -293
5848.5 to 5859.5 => -215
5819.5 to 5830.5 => -119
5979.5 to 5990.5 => -306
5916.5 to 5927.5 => -298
